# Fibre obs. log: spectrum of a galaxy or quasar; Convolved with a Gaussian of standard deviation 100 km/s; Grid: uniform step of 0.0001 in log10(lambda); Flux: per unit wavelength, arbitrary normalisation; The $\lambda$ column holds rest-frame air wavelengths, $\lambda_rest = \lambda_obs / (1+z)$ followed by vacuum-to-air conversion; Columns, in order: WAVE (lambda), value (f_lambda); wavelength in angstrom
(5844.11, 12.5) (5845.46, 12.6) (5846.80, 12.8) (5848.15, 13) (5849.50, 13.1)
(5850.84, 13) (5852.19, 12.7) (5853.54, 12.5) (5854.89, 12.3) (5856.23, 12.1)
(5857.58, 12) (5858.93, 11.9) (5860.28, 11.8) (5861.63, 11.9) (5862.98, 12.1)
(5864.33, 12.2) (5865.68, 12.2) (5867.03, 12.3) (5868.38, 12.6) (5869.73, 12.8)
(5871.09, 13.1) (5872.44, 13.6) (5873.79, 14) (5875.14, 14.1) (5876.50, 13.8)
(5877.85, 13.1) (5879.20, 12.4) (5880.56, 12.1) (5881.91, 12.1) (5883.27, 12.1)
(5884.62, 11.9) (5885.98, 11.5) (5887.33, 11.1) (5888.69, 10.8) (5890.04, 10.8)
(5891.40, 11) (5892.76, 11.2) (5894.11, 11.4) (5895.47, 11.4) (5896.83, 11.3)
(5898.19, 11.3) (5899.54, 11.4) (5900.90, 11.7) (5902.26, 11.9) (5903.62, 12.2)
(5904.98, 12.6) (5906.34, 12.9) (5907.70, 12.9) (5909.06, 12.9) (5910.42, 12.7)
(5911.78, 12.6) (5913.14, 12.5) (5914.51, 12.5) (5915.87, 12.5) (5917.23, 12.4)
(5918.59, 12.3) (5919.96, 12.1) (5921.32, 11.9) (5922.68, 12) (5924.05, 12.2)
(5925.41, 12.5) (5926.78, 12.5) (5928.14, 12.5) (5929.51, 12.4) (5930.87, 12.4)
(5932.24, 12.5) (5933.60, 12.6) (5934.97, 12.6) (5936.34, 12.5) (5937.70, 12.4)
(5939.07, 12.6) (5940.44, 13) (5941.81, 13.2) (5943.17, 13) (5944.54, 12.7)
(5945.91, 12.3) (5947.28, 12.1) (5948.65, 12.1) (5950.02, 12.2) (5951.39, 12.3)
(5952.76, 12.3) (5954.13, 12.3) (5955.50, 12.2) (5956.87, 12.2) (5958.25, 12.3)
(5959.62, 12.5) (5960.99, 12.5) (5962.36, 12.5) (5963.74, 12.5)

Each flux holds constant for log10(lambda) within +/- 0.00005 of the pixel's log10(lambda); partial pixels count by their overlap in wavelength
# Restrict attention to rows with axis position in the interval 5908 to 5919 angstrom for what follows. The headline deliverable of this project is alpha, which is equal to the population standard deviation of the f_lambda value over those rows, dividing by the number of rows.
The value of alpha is 0.17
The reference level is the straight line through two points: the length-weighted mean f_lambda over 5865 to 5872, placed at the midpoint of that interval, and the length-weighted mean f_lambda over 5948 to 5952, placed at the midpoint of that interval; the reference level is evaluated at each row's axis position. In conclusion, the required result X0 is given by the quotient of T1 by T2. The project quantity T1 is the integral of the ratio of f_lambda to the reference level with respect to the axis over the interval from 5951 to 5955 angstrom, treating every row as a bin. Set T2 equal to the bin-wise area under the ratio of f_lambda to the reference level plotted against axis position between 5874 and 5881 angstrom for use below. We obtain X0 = 0.55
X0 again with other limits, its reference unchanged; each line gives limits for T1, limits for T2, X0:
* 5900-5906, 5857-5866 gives 0.68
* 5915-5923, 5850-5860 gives 0.81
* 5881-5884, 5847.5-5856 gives 0.34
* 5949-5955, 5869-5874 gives 1.15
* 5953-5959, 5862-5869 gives 0.89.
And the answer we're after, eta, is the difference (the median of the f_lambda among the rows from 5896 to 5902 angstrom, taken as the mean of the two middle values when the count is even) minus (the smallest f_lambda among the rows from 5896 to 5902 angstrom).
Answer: 0.05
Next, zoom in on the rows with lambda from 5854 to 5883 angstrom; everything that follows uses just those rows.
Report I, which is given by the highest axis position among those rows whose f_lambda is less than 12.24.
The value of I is 5881.91 angstrom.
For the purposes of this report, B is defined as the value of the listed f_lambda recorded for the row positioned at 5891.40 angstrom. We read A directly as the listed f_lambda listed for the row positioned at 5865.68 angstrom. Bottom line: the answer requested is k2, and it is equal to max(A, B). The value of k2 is 12.2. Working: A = 12.2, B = 11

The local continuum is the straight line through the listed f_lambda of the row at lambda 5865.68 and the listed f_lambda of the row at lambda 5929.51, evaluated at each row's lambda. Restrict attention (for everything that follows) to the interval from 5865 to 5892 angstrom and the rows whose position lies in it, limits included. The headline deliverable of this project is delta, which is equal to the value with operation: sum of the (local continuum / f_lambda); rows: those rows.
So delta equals 19.9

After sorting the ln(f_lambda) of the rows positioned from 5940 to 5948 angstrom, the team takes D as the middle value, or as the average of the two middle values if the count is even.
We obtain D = 2.55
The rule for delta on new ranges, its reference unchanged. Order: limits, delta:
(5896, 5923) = 20.2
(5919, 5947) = 19.9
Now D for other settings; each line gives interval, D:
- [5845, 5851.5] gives 2.56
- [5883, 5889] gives 2.44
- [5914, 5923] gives 2.51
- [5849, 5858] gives 2.53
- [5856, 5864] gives 2.48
